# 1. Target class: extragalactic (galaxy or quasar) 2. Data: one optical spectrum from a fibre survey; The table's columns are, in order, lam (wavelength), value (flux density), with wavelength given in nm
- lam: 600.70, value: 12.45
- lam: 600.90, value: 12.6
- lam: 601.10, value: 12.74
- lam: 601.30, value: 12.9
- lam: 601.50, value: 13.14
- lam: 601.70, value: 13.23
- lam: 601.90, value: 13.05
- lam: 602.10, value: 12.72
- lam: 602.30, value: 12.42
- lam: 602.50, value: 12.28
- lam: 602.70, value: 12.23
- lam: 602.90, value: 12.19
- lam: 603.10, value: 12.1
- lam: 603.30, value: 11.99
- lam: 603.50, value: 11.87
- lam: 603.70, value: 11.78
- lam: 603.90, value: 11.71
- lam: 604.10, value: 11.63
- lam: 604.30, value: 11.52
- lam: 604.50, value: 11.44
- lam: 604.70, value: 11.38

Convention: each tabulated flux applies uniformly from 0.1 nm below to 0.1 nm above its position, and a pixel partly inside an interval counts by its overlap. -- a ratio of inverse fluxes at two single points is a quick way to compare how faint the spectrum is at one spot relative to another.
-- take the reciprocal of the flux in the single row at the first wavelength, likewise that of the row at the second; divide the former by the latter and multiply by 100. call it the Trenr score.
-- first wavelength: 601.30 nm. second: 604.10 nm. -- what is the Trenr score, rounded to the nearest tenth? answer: 90.2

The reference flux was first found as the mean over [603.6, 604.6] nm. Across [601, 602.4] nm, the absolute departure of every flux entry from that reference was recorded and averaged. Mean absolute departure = 1.3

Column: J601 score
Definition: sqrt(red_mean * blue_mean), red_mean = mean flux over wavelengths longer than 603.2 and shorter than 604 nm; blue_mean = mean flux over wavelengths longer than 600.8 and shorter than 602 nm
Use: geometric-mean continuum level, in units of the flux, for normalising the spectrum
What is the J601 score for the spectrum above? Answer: 12.4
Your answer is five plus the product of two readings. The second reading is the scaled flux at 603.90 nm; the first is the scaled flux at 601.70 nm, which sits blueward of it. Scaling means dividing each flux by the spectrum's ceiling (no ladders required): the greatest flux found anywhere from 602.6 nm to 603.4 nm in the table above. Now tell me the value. 6.04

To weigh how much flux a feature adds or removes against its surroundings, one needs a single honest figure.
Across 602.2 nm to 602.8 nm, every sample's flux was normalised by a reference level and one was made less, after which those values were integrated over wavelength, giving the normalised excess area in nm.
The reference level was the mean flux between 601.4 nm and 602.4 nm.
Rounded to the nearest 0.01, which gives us -0.03 nm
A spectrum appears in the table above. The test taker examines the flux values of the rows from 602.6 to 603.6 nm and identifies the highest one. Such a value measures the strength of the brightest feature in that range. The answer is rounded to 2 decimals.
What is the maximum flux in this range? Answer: 12.23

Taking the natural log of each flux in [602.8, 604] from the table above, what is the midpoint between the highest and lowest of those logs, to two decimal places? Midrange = 2.48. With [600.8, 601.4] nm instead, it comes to 2.55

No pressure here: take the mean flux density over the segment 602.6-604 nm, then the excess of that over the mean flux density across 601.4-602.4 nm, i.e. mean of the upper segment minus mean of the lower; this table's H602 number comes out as -0.93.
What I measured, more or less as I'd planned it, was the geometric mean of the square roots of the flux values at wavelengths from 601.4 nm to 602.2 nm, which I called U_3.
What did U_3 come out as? 3.61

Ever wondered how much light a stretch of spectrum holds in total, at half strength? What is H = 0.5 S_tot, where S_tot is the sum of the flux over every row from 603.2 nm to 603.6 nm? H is 11.9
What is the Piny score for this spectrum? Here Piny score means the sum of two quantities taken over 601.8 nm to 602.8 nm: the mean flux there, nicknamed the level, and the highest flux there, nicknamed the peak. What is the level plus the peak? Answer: 25.6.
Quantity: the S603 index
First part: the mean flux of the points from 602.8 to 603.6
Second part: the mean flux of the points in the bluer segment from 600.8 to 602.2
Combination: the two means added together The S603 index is 24.9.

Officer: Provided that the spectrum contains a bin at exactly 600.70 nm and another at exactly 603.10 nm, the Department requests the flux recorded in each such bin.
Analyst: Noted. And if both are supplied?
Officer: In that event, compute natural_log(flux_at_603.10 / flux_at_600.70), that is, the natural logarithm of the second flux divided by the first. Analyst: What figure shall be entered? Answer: -0.029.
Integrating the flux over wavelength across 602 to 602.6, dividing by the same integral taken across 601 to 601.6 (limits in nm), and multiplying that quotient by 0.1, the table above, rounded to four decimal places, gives 0.0965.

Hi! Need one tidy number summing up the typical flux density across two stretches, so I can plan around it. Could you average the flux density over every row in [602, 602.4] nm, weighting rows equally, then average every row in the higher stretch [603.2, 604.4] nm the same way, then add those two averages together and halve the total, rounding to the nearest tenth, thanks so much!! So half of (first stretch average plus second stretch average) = 12.2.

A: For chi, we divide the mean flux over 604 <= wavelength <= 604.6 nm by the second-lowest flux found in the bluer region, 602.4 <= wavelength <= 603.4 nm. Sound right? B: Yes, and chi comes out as 0.95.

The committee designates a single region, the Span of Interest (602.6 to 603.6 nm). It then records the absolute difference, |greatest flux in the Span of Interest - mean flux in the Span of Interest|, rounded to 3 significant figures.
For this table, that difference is 0.154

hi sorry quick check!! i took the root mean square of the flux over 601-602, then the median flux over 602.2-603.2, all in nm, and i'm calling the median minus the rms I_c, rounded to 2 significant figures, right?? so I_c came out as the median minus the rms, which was -0.78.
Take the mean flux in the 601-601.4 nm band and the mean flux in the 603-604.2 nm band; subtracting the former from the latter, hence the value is -1.0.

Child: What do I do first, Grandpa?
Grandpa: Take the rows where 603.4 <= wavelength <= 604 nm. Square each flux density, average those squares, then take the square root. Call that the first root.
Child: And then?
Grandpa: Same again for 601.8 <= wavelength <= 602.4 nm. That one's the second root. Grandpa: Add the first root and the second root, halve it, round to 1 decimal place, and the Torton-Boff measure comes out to 12.3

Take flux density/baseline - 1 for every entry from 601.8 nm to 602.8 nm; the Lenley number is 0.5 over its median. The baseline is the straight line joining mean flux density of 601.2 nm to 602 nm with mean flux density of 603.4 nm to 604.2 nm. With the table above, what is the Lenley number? -34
